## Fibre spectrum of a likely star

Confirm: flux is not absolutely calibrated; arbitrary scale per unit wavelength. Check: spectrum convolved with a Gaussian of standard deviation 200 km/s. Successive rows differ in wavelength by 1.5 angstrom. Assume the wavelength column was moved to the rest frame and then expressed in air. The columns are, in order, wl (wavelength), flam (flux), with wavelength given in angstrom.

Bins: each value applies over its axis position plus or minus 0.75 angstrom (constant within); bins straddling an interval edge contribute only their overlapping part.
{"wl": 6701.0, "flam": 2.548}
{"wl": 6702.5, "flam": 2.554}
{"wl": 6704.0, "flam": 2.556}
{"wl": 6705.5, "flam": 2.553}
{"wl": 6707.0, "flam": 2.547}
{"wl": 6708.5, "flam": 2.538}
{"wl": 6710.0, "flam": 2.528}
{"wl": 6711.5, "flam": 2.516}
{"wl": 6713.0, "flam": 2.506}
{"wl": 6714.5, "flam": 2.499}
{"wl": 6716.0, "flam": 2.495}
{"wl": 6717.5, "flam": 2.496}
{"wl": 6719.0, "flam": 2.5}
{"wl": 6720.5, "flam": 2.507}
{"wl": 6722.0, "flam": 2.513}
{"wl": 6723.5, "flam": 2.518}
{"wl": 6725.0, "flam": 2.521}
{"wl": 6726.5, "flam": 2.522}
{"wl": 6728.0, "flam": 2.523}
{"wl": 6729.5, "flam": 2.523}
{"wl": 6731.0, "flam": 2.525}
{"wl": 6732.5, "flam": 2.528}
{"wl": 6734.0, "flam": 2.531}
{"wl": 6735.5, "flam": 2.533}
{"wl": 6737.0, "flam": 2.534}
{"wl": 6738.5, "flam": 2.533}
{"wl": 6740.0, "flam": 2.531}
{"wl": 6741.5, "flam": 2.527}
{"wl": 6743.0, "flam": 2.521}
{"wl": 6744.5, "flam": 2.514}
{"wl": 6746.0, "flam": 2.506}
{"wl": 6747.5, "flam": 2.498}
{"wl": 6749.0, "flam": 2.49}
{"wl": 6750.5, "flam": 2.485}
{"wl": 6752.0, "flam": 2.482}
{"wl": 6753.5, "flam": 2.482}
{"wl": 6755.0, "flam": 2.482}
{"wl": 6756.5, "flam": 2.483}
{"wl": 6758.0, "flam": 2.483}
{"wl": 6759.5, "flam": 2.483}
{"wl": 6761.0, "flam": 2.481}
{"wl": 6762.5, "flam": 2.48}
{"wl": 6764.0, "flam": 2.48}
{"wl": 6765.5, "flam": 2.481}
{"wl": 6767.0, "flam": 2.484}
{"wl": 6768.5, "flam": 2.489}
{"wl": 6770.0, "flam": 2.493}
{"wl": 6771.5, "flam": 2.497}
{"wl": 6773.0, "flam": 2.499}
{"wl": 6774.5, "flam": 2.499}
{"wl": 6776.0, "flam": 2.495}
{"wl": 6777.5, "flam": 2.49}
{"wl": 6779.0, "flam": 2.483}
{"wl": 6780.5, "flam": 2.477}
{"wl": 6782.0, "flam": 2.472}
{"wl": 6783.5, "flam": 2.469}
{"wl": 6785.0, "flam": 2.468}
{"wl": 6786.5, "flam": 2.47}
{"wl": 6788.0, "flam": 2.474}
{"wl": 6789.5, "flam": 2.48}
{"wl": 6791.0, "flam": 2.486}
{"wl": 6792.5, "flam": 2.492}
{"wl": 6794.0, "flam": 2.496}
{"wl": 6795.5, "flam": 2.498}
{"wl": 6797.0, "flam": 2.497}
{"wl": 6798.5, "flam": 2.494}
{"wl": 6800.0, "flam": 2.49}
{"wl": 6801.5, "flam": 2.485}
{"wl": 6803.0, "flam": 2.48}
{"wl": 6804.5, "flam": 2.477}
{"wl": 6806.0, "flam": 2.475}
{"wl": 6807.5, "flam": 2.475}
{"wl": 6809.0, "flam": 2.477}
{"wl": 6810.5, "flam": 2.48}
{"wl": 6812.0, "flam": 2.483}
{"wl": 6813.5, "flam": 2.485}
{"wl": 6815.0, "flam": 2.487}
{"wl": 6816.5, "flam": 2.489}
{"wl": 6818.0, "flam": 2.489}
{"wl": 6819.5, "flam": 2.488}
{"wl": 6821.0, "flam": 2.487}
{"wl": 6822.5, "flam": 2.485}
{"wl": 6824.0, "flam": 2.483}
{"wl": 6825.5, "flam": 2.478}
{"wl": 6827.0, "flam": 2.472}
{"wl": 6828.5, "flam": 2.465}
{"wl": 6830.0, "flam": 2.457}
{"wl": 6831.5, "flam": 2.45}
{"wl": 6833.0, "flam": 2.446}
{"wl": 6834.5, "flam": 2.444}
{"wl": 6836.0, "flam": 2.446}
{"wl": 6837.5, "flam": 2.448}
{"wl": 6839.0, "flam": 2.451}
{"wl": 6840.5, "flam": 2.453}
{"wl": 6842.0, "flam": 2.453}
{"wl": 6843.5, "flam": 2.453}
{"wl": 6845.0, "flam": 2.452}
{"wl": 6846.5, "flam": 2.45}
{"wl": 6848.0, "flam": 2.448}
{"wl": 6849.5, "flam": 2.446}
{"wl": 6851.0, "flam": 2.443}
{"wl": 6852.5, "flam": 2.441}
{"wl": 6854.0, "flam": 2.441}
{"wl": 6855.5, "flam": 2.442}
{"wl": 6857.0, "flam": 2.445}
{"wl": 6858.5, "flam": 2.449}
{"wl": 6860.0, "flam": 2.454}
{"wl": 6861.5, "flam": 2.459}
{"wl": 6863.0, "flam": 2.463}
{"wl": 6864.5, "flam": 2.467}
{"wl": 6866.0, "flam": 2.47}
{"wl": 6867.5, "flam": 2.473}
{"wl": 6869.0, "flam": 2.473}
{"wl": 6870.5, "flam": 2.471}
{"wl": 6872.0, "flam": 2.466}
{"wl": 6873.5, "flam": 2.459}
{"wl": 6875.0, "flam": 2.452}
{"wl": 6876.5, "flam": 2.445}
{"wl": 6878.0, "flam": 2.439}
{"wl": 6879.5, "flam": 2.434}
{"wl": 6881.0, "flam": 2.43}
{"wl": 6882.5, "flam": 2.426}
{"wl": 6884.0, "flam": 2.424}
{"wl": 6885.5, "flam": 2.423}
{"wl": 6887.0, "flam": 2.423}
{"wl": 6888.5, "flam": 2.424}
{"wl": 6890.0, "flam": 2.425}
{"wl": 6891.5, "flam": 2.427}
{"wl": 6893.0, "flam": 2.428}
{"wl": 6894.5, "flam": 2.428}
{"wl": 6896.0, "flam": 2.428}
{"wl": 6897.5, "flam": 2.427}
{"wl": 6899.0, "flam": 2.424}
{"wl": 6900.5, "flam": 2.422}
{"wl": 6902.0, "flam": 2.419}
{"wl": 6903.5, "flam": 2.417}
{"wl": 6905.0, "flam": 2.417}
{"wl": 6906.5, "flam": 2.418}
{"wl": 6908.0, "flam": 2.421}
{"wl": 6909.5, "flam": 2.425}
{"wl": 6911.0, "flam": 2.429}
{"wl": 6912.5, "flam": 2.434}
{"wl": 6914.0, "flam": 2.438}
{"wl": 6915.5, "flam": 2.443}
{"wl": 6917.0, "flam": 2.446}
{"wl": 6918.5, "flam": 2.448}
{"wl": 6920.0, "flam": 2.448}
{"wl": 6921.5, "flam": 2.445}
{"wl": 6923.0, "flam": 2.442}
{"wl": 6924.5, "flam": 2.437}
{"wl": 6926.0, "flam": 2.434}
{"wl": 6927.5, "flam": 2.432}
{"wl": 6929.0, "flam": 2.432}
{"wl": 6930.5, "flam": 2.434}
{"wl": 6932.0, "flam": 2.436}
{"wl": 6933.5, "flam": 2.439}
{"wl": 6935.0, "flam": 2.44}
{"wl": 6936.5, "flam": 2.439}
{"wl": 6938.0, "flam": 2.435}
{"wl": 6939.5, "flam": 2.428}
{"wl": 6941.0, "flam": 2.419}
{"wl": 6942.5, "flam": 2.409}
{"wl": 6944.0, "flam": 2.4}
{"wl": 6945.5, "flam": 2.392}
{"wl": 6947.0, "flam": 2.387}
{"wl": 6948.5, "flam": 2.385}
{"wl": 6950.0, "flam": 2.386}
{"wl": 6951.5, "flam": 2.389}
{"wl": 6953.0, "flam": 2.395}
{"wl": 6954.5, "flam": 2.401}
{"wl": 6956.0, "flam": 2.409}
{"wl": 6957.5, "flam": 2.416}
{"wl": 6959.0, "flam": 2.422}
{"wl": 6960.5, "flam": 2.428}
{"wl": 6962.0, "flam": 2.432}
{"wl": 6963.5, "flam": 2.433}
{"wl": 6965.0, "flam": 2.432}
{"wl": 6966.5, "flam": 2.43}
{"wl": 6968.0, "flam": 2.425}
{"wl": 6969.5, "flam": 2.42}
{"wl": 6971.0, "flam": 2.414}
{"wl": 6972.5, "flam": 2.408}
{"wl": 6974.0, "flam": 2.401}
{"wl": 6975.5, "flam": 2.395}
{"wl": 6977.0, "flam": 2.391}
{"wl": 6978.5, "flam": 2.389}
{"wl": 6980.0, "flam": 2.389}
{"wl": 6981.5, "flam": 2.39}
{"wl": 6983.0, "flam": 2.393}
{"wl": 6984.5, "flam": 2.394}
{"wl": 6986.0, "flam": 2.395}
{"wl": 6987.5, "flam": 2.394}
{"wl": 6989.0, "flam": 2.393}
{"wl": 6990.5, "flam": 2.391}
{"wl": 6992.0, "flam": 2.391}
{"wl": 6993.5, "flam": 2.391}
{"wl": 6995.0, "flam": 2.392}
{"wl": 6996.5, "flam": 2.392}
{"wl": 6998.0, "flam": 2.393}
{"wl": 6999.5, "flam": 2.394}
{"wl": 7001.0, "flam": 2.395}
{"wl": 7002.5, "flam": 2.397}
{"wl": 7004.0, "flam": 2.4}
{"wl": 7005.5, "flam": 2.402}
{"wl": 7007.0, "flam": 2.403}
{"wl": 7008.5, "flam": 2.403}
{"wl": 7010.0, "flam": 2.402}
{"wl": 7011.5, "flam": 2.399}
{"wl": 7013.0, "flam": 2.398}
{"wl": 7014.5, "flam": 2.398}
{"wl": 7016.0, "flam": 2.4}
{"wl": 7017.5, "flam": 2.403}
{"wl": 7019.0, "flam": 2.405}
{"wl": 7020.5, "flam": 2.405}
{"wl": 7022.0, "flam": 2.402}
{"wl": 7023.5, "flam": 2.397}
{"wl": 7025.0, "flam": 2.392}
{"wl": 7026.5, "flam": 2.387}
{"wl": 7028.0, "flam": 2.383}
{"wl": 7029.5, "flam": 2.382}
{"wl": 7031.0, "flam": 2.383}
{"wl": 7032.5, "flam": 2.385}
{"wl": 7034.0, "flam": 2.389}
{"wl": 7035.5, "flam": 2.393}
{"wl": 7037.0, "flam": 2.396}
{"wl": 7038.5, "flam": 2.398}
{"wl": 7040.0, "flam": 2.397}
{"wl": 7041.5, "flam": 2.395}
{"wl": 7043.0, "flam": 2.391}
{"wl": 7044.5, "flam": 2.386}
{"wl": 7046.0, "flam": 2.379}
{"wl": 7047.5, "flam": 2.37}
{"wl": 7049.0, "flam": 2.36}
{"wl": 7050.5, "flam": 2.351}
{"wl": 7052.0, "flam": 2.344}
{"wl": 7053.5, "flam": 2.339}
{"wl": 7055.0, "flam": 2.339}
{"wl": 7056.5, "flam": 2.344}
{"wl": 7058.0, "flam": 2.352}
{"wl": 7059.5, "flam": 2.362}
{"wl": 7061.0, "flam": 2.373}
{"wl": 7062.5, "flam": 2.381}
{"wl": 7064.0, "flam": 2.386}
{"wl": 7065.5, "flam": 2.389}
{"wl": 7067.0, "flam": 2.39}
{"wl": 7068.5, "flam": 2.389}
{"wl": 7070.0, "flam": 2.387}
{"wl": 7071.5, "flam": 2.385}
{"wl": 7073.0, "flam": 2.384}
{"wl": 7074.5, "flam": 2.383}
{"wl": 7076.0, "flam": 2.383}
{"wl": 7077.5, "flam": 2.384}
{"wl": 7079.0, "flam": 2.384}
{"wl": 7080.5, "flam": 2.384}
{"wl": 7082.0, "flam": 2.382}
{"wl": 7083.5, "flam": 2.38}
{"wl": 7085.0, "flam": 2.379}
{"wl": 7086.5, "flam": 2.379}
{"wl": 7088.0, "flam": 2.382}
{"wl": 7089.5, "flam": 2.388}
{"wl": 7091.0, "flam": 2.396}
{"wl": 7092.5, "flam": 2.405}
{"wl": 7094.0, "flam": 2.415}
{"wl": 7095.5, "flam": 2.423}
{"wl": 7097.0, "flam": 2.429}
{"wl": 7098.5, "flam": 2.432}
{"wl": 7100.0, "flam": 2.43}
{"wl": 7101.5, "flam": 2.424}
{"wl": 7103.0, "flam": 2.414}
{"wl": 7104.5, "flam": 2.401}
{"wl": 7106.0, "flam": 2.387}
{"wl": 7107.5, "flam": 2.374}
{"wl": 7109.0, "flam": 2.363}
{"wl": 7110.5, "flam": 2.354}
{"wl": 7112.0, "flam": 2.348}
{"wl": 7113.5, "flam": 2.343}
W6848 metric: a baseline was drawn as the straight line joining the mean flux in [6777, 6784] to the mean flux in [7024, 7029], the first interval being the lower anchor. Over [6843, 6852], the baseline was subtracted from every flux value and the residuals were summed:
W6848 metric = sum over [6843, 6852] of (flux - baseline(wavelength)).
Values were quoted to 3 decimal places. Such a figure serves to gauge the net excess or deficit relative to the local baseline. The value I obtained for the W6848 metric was -0.029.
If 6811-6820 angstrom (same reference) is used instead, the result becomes 0.130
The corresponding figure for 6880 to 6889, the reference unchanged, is -0.088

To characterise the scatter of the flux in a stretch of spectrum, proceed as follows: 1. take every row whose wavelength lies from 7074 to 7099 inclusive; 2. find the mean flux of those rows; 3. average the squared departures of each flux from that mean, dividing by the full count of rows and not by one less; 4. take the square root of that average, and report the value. 0.018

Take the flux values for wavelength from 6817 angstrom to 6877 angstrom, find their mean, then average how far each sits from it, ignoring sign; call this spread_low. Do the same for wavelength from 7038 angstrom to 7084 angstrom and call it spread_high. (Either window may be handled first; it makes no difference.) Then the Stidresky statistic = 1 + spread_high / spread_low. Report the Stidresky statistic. 2.2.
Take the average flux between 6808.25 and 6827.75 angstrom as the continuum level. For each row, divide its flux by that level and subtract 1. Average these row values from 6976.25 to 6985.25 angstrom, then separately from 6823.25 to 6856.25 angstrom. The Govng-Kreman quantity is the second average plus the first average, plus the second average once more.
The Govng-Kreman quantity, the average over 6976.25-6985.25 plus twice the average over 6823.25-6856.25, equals -0.062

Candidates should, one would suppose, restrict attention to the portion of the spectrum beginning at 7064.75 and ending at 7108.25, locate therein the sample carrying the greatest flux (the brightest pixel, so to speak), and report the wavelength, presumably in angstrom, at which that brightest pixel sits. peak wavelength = 7098.5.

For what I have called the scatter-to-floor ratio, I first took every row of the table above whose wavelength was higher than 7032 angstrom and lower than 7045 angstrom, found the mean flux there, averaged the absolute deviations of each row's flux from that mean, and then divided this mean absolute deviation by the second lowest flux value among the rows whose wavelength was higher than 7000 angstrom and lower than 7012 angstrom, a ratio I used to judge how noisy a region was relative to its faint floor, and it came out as 0.0017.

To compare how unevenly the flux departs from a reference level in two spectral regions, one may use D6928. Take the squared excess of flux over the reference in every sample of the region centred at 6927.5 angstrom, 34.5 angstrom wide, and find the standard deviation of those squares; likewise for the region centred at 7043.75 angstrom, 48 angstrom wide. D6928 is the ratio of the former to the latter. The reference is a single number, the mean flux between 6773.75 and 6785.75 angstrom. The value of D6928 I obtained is 0.30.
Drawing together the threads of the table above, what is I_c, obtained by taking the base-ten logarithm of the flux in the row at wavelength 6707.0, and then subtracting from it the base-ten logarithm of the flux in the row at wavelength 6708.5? 0.002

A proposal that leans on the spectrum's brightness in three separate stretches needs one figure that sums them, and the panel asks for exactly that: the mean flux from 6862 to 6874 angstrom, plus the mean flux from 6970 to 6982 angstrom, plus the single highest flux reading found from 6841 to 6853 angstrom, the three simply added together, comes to 7.32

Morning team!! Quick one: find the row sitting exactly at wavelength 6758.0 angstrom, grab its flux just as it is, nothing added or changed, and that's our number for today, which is 2.483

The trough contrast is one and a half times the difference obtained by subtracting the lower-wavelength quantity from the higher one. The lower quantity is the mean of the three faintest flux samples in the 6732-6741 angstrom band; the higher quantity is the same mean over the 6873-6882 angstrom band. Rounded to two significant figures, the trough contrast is -0.14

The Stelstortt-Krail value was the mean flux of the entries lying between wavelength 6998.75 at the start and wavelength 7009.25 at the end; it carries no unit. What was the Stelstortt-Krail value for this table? 2.40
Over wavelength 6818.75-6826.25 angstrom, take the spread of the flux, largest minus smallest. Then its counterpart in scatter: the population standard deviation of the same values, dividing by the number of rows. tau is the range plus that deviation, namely 0.014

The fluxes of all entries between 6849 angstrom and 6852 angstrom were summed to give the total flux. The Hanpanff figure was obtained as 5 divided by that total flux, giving 1.02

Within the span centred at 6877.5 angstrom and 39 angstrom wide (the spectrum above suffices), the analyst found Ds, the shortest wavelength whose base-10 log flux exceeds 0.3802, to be 6858.5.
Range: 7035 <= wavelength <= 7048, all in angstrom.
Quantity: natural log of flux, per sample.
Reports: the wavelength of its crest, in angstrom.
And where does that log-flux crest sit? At 7038.5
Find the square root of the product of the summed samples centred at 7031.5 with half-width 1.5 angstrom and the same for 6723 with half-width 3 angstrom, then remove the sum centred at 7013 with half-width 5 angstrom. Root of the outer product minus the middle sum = -10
